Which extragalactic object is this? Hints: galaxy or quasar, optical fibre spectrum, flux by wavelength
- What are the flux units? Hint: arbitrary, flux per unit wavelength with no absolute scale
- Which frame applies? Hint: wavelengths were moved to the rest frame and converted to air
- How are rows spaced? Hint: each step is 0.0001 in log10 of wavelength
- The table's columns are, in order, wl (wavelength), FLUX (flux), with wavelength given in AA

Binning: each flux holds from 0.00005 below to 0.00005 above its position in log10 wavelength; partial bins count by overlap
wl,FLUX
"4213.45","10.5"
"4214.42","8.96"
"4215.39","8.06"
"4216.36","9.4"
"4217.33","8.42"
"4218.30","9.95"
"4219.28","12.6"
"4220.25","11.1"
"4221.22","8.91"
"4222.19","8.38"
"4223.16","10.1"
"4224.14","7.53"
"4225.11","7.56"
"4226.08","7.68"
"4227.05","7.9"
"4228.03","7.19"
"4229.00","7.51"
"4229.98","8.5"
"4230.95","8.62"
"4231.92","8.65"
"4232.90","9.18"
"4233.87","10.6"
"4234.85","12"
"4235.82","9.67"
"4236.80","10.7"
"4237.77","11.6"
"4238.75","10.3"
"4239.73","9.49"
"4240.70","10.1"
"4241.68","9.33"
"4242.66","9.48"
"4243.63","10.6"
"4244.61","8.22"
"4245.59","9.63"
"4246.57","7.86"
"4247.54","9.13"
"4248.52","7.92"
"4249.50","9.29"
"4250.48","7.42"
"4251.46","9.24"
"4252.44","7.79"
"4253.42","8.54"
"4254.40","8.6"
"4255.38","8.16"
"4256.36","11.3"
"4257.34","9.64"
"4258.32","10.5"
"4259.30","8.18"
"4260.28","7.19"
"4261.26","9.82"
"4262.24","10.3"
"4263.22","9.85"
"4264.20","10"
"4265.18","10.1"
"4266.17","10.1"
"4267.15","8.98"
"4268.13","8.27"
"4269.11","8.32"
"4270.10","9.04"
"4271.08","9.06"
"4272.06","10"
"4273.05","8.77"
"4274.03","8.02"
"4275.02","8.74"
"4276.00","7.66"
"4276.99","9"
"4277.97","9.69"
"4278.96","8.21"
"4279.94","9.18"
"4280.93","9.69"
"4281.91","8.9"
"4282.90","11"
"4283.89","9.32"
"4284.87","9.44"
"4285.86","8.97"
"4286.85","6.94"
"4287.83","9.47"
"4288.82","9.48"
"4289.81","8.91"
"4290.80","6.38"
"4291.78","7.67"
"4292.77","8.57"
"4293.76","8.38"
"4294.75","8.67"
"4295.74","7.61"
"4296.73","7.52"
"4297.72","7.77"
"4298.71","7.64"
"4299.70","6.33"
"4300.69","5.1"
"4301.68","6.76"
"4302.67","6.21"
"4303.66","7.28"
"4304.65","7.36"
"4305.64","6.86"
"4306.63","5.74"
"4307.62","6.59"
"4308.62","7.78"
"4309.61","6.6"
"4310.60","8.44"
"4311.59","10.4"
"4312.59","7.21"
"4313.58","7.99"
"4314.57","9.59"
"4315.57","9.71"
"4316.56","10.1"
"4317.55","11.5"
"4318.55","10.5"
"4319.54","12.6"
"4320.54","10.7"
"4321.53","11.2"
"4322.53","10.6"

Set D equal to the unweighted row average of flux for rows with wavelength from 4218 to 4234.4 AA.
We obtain 8.9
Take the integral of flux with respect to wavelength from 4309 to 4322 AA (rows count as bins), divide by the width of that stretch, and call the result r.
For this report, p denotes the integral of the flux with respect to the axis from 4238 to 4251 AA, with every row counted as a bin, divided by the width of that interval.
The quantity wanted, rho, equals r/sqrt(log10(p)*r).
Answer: 3.2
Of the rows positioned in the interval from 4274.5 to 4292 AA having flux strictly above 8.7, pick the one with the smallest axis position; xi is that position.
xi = 4275.02 AA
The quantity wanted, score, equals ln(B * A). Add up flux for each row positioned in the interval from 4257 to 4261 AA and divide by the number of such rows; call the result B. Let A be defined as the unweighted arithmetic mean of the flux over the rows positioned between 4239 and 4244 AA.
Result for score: 4.47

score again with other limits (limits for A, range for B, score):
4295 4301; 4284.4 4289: 4.13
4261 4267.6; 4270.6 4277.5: 4.46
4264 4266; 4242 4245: 4.55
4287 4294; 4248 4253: 4.25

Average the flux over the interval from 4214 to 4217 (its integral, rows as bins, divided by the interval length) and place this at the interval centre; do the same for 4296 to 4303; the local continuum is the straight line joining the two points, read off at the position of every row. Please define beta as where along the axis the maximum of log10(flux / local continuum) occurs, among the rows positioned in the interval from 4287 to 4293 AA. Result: 4288.82 AA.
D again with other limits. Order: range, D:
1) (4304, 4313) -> 7.4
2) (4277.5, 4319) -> 8.3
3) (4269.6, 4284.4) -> 9.1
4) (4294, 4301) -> 7.2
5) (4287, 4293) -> 8.4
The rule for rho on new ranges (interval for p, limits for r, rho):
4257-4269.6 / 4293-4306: 2.7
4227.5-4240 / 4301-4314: 2.7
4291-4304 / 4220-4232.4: 3.1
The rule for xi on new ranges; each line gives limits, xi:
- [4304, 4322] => 4311.59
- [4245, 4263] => 4245.59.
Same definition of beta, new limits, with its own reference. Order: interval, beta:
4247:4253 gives 4251.46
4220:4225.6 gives 4220.25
